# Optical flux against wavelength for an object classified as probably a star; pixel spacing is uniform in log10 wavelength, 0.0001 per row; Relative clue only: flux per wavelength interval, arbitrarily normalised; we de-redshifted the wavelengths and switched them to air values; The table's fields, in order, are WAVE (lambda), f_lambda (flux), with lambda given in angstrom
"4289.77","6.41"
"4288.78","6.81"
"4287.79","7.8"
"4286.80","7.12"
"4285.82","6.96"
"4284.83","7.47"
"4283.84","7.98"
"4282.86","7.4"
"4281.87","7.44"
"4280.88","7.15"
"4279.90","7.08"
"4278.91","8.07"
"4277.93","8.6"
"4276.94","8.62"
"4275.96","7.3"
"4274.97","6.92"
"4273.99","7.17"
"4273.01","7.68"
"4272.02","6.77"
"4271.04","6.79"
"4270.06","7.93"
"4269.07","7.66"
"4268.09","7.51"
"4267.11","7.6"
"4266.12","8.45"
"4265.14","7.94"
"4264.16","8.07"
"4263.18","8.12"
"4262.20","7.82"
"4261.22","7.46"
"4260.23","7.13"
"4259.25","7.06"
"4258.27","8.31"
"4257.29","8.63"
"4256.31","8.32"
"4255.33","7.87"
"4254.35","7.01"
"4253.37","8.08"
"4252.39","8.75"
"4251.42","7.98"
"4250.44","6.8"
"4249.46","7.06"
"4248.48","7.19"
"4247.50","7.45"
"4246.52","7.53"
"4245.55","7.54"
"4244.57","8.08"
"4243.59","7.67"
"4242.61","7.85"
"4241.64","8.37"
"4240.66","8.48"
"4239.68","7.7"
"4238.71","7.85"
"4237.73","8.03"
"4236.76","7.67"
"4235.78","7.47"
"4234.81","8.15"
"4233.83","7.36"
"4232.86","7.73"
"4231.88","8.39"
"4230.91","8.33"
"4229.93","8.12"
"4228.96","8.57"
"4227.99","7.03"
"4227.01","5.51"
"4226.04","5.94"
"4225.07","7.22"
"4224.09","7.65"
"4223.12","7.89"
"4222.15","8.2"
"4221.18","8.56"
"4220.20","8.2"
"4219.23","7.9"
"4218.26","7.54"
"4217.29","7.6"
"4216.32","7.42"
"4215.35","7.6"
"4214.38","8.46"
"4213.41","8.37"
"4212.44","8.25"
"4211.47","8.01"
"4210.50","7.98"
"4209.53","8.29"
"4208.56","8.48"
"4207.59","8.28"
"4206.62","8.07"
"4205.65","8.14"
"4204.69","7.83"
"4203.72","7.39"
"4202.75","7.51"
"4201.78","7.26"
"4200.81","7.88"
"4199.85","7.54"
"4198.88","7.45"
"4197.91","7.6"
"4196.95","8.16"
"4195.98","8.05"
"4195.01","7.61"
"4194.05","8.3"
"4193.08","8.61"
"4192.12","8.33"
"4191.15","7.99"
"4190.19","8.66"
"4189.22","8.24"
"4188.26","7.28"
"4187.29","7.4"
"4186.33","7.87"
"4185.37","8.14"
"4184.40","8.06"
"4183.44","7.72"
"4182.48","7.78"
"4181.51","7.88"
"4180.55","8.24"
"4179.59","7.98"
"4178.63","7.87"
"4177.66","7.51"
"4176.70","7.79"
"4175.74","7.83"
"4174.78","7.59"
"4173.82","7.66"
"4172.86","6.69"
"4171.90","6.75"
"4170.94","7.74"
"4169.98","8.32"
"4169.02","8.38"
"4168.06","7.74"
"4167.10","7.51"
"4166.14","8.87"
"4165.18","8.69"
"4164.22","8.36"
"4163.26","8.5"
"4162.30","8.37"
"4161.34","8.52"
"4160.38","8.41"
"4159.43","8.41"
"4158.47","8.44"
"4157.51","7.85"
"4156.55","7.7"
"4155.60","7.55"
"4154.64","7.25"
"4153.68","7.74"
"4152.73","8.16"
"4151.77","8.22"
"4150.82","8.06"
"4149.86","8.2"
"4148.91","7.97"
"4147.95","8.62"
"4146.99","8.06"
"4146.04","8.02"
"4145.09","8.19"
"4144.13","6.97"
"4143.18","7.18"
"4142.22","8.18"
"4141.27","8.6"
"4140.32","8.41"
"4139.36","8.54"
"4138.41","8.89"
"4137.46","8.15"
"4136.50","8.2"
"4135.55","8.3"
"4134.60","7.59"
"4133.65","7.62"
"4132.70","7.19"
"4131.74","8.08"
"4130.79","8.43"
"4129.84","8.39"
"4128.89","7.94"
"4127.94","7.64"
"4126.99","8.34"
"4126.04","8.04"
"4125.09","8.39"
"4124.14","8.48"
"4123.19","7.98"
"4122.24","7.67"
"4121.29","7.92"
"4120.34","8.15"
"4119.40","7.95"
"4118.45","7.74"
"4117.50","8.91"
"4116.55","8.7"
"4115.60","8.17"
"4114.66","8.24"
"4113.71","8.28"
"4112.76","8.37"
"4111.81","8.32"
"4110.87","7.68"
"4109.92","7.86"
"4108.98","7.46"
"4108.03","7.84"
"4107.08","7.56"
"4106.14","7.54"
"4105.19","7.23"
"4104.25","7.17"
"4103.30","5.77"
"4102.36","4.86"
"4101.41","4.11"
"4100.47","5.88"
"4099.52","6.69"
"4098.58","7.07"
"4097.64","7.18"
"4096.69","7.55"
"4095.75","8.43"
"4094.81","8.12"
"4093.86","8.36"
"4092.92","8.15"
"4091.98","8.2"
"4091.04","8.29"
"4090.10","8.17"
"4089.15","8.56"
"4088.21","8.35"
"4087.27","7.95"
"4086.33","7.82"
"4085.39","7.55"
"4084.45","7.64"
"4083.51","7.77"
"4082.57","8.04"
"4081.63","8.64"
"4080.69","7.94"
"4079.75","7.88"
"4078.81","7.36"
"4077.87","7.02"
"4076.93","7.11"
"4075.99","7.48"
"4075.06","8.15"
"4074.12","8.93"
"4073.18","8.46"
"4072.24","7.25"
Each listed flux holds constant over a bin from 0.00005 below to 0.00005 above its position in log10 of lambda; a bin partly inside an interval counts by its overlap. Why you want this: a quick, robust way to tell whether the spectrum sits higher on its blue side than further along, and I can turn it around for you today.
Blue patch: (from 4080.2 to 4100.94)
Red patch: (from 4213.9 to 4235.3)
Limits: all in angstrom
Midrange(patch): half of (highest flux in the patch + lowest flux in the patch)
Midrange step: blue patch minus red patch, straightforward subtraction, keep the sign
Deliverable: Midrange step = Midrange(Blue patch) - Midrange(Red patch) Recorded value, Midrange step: 0.22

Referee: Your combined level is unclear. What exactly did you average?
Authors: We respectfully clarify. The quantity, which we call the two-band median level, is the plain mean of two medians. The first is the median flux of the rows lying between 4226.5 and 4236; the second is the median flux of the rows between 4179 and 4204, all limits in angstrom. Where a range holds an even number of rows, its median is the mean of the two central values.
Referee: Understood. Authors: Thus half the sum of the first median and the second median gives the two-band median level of 7.90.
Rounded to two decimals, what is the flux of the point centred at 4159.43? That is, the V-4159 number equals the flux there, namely 8.41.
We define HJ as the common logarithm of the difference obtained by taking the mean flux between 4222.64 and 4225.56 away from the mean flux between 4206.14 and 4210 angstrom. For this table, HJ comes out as -0.2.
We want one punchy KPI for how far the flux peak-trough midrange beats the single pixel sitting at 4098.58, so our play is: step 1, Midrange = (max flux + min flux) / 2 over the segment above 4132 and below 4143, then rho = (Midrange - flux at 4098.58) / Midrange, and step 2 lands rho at 0.12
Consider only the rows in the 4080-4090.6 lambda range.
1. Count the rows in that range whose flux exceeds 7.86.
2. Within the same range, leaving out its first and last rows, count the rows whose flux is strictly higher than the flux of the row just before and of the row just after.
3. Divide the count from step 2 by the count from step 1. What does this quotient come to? 0.29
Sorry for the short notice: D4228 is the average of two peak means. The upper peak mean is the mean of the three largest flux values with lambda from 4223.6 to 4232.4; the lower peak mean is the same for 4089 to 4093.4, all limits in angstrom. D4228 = 8.39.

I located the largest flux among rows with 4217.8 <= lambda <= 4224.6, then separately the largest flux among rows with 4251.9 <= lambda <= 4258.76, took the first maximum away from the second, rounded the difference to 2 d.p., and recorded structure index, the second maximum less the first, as 0.19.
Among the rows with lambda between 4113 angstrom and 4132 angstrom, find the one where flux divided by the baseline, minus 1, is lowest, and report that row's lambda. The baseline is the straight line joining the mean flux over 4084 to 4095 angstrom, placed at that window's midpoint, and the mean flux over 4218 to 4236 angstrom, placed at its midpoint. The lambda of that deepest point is 4127.94 angstrom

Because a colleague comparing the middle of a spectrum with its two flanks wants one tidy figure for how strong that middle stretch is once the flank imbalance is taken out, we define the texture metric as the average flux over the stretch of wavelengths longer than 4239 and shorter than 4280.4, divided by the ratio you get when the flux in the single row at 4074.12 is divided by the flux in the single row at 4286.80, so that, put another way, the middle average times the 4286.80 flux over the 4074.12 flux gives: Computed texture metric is 6.2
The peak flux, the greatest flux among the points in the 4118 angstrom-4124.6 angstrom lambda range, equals 8.48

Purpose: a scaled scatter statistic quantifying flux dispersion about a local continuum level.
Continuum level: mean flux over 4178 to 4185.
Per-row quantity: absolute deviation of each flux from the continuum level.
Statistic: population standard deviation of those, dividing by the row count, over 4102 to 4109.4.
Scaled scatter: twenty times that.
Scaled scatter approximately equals 20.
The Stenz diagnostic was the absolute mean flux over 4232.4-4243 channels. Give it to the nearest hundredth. 7.88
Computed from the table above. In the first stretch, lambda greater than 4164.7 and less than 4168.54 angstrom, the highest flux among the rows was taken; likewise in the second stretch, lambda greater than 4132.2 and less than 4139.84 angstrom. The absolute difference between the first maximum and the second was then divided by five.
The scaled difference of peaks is 0.00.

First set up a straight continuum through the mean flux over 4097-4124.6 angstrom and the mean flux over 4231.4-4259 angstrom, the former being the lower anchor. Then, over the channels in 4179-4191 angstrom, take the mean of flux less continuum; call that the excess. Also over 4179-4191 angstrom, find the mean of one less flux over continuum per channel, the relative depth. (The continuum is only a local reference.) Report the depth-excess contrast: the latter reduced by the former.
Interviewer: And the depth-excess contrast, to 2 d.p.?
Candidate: -0.30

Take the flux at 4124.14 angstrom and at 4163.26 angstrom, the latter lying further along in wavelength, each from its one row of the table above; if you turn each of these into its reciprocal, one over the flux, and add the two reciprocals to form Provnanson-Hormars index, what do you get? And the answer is 0.236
